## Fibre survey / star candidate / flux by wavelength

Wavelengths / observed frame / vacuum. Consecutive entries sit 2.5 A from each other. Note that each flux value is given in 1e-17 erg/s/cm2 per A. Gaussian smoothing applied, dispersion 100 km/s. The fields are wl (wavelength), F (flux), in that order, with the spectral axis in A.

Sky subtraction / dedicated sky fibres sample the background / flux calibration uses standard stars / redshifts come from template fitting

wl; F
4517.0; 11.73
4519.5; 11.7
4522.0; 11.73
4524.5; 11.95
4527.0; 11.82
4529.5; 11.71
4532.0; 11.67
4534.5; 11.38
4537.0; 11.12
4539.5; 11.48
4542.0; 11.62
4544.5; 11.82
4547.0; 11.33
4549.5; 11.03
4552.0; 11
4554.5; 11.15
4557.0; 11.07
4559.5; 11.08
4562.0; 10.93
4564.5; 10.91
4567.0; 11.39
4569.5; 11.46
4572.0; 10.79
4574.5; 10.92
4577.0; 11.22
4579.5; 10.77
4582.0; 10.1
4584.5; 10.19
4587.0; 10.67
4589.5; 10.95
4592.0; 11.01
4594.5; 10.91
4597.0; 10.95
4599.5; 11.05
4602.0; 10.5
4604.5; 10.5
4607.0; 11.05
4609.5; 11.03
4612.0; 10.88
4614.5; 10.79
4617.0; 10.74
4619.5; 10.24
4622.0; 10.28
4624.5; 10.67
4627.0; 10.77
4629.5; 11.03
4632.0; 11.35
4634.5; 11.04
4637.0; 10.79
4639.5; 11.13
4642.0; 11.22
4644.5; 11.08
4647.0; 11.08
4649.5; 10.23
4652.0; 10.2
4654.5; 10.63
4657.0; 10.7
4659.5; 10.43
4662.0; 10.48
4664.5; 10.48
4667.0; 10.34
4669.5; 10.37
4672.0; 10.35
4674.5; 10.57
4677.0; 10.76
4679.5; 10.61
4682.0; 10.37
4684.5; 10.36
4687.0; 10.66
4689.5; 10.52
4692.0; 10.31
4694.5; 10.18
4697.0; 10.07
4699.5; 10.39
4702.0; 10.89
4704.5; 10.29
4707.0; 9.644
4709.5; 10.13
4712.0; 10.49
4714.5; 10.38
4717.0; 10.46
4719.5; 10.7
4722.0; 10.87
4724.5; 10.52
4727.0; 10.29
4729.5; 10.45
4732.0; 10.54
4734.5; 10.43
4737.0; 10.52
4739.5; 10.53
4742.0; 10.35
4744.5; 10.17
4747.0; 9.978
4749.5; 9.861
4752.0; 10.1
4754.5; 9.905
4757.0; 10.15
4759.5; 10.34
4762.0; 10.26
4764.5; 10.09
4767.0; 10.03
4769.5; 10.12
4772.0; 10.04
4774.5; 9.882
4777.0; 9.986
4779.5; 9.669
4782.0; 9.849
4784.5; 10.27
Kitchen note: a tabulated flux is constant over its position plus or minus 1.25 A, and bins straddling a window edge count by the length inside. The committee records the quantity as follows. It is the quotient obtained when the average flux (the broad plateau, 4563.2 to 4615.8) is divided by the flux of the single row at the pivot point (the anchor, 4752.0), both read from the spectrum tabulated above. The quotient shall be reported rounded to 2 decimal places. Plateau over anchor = 1.08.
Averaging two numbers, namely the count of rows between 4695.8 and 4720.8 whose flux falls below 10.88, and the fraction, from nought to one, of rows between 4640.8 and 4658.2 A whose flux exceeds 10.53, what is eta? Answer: 4.9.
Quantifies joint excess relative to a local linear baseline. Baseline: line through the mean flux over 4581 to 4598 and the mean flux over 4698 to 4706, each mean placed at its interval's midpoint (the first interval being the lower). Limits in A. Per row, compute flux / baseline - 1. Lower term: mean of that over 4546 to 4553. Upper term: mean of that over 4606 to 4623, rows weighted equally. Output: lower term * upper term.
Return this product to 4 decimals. 0.0002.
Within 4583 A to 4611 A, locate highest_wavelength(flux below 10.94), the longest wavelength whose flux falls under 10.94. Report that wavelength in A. 4604.5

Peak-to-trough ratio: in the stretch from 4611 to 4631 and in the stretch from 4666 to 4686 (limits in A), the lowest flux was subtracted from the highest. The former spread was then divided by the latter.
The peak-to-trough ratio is 1.9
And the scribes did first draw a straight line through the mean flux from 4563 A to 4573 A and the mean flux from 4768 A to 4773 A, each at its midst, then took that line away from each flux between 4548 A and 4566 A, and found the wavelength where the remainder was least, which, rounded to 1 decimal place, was 4564.5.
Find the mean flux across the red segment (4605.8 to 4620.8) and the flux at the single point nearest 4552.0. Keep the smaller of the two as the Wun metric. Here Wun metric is 10.8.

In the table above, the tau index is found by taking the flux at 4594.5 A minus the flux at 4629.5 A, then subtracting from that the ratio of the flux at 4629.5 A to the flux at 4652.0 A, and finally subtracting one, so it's -2.2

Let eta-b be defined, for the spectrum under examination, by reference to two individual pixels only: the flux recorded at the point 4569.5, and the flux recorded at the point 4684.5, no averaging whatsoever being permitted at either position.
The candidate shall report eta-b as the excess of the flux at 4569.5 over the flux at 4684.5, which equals 1.1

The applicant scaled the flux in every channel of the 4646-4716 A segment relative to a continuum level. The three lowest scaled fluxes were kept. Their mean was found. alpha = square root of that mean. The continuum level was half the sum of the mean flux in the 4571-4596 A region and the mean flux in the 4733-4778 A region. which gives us 0.98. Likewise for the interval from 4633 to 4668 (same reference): 0.99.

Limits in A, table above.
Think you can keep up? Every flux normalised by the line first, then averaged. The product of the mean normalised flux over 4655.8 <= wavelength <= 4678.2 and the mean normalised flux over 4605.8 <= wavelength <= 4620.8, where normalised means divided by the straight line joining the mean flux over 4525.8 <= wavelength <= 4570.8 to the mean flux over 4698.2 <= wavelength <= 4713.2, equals 0.98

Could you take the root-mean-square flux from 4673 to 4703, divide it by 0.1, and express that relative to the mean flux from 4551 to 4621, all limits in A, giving 9.6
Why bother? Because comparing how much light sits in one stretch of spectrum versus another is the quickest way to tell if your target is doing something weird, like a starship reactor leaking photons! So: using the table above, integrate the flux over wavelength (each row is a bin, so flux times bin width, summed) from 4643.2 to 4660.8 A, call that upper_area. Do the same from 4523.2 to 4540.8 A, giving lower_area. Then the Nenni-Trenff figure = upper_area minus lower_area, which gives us -17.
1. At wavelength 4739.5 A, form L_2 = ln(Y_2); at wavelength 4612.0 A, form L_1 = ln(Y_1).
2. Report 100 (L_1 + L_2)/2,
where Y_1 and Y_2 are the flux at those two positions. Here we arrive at 237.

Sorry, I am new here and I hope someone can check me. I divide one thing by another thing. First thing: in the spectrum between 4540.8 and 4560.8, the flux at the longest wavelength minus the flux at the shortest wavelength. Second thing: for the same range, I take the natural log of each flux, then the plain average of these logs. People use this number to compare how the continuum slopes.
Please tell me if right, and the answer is -0.22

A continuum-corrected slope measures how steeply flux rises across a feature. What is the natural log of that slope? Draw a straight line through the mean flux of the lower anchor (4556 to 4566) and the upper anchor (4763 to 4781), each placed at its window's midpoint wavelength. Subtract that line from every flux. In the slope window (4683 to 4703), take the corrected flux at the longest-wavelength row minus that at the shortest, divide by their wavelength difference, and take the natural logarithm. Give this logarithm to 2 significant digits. -3.3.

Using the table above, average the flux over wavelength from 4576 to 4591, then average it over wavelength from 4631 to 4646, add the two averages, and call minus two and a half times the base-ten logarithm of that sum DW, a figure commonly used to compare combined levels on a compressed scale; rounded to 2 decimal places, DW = -3.34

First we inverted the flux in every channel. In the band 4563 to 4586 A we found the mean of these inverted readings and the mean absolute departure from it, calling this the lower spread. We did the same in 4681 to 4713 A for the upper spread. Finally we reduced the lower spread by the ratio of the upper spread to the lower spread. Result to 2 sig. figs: -0.65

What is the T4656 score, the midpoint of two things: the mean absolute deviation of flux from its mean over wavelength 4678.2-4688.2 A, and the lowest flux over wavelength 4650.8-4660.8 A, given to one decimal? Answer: 5.2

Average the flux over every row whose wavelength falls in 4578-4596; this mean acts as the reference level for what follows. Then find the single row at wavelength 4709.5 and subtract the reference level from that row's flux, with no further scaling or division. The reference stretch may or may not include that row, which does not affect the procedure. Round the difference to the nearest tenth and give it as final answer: -0.5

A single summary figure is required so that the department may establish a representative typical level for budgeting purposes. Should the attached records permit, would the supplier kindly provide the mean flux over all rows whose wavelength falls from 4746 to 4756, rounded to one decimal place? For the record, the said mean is 10.0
